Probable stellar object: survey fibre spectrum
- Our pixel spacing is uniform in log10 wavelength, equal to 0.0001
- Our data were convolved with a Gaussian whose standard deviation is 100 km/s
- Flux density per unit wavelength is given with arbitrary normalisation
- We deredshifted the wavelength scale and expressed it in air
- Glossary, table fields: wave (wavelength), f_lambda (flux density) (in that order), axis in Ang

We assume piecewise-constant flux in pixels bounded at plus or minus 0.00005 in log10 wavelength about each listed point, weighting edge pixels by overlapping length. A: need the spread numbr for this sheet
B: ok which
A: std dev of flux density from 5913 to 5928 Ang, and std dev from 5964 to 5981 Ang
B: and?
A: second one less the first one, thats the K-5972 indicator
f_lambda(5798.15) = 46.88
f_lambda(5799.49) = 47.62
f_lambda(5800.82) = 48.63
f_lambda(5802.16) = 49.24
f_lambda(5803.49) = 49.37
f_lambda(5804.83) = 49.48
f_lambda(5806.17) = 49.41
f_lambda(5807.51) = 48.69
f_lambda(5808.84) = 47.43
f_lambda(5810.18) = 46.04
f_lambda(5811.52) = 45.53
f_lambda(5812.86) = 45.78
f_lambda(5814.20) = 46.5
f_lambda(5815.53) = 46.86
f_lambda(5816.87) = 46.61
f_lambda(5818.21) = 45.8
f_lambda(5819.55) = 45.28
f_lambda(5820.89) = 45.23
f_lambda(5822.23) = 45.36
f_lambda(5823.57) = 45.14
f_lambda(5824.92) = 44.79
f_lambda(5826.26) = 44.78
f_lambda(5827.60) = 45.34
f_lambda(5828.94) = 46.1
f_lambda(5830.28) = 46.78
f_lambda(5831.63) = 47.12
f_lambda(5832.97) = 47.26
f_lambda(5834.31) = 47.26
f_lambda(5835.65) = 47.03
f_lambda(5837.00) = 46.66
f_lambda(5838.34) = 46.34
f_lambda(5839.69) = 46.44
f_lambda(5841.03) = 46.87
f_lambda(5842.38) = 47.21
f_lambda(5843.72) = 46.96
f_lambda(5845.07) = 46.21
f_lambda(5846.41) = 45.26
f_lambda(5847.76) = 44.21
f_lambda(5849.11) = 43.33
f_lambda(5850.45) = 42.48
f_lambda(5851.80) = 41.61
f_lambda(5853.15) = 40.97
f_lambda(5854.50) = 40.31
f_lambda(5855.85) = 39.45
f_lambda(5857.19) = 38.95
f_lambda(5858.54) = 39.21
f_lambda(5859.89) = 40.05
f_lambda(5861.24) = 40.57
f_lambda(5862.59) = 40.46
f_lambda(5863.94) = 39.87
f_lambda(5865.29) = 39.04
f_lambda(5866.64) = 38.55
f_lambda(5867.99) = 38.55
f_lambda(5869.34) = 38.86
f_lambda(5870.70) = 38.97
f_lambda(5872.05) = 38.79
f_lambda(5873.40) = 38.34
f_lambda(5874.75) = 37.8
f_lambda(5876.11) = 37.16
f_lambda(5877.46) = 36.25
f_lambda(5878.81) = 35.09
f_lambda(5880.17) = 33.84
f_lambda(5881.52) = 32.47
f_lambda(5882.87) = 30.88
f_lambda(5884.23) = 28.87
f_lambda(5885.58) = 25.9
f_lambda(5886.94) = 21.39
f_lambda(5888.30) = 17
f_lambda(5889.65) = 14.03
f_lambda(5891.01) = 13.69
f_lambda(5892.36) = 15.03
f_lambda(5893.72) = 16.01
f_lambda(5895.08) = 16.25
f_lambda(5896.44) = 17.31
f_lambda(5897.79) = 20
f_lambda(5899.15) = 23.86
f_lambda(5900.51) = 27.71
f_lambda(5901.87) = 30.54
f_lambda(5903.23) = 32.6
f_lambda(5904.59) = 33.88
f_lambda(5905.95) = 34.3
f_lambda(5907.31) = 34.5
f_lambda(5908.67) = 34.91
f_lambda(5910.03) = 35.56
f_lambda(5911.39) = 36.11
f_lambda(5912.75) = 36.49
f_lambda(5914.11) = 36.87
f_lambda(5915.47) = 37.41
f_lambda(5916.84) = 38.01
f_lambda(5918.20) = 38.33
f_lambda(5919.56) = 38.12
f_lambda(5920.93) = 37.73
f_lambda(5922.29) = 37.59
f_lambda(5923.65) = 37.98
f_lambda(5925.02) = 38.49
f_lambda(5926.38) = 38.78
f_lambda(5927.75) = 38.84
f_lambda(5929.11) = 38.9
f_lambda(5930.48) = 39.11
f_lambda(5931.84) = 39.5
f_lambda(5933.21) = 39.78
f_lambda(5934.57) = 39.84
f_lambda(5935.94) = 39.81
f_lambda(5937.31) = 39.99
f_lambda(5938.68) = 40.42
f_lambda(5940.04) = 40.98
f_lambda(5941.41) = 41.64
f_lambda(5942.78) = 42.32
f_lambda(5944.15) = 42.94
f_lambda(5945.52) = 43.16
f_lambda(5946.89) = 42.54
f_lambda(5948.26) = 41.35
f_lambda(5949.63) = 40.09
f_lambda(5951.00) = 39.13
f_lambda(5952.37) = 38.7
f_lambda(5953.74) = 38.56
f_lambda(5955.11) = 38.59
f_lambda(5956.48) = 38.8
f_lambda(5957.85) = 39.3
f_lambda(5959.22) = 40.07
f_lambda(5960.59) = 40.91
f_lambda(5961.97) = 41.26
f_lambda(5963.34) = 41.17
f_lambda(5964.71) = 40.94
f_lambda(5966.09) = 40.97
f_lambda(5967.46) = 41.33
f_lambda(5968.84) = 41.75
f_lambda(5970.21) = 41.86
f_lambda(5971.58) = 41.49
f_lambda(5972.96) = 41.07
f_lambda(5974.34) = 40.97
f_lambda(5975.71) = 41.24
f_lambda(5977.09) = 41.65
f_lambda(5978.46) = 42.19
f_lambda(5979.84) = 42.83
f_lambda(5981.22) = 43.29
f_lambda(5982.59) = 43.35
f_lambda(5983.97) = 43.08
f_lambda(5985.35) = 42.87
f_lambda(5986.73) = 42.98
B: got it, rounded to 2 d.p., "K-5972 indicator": -0.02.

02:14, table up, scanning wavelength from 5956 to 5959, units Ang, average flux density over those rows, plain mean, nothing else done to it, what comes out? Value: 39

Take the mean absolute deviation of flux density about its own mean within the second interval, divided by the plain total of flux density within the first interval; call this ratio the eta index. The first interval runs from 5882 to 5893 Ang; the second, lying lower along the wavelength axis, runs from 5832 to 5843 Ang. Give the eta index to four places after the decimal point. 0.0018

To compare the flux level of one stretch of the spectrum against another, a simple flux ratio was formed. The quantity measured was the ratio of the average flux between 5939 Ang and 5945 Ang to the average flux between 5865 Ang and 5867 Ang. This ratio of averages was 1.08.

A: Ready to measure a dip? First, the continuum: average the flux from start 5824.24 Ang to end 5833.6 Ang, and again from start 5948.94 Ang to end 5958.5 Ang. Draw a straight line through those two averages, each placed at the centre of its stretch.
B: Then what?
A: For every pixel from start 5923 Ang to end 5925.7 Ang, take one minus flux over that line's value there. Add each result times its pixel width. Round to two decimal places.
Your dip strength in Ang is 0.16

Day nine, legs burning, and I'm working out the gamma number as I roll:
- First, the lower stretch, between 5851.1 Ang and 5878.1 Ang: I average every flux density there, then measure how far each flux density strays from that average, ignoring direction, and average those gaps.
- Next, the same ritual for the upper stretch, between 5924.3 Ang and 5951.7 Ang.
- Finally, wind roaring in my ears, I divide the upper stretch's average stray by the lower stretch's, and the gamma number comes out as 1.3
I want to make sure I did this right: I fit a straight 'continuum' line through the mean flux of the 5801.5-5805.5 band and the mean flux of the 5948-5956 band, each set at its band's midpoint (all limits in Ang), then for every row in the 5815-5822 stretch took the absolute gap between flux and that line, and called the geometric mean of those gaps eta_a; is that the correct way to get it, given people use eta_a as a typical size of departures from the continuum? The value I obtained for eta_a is 2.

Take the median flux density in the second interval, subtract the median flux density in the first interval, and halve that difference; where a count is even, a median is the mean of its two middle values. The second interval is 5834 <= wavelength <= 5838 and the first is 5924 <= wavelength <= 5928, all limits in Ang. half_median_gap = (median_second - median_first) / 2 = 4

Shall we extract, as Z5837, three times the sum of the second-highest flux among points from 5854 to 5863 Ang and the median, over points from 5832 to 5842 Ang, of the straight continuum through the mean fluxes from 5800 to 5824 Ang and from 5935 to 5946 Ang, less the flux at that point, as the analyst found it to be 118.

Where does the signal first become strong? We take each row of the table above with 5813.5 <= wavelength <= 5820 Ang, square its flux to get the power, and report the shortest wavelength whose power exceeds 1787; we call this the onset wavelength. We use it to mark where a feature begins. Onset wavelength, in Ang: 5814.20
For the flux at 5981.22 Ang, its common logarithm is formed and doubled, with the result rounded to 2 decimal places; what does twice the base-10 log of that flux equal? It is 3.27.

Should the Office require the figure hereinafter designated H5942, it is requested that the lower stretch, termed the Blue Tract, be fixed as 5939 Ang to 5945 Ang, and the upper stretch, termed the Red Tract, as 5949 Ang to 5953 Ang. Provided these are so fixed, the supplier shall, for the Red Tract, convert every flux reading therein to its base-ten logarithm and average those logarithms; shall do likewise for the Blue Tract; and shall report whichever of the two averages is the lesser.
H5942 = 1.59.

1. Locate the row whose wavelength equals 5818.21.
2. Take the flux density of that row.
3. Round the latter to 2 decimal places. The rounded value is 45.80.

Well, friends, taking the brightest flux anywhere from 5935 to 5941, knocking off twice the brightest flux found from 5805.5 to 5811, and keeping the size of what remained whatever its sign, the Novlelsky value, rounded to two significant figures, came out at 58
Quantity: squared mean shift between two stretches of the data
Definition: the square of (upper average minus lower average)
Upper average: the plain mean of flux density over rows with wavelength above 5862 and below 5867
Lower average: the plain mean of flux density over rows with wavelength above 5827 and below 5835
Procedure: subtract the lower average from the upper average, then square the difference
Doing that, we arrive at 51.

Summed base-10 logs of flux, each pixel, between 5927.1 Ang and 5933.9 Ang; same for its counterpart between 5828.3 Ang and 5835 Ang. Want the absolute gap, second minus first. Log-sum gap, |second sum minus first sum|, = 0.39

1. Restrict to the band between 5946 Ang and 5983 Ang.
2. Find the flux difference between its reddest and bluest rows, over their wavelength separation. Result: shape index 0.0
